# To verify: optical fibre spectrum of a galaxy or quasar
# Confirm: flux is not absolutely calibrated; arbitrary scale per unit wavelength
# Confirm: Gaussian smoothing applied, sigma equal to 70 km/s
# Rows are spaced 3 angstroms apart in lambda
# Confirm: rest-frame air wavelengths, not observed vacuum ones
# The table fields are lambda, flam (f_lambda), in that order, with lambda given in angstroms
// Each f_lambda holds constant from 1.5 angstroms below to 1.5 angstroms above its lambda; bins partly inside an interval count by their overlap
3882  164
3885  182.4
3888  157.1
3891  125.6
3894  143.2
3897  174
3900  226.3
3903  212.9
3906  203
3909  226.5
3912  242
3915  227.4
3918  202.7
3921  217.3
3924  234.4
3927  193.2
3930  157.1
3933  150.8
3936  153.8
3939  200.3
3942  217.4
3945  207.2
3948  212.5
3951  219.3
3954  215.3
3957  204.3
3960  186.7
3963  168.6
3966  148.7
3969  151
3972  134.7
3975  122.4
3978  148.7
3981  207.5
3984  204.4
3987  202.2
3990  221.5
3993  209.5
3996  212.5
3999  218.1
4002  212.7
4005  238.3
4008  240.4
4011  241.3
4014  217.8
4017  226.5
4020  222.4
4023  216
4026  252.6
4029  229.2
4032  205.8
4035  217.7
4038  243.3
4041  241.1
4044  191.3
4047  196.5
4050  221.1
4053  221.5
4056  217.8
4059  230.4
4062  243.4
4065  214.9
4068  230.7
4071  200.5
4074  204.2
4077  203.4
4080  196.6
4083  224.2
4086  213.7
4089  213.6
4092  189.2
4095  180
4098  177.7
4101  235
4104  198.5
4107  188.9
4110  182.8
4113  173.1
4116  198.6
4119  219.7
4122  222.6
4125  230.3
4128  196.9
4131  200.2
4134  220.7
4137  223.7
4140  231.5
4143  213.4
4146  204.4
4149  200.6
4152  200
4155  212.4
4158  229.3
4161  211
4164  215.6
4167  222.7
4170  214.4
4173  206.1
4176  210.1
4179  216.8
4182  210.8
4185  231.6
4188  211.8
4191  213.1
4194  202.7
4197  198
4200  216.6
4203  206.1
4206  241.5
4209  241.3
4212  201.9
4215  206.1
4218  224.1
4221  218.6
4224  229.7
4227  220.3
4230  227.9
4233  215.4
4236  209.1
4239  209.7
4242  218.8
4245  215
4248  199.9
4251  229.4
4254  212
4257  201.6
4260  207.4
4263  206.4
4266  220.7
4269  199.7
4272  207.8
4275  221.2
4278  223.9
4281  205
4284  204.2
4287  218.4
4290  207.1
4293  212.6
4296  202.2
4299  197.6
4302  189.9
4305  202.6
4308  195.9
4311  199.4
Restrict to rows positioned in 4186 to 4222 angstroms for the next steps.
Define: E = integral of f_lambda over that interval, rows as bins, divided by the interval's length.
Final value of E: 215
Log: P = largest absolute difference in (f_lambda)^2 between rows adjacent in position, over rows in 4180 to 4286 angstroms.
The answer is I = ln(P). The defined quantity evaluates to 9.8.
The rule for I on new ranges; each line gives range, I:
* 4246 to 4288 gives 9.4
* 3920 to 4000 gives 9.9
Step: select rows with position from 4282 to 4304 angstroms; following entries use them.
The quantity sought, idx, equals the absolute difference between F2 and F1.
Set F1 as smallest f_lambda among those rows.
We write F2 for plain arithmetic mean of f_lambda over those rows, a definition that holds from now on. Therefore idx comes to 14.7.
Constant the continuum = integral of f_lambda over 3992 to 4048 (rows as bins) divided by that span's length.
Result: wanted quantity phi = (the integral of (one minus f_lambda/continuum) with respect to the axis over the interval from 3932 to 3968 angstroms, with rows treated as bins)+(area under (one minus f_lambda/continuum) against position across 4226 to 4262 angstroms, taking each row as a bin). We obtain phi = 6.8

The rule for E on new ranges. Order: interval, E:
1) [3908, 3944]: 202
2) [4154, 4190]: 216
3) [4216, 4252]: 218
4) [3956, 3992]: 175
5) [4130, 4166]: 214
